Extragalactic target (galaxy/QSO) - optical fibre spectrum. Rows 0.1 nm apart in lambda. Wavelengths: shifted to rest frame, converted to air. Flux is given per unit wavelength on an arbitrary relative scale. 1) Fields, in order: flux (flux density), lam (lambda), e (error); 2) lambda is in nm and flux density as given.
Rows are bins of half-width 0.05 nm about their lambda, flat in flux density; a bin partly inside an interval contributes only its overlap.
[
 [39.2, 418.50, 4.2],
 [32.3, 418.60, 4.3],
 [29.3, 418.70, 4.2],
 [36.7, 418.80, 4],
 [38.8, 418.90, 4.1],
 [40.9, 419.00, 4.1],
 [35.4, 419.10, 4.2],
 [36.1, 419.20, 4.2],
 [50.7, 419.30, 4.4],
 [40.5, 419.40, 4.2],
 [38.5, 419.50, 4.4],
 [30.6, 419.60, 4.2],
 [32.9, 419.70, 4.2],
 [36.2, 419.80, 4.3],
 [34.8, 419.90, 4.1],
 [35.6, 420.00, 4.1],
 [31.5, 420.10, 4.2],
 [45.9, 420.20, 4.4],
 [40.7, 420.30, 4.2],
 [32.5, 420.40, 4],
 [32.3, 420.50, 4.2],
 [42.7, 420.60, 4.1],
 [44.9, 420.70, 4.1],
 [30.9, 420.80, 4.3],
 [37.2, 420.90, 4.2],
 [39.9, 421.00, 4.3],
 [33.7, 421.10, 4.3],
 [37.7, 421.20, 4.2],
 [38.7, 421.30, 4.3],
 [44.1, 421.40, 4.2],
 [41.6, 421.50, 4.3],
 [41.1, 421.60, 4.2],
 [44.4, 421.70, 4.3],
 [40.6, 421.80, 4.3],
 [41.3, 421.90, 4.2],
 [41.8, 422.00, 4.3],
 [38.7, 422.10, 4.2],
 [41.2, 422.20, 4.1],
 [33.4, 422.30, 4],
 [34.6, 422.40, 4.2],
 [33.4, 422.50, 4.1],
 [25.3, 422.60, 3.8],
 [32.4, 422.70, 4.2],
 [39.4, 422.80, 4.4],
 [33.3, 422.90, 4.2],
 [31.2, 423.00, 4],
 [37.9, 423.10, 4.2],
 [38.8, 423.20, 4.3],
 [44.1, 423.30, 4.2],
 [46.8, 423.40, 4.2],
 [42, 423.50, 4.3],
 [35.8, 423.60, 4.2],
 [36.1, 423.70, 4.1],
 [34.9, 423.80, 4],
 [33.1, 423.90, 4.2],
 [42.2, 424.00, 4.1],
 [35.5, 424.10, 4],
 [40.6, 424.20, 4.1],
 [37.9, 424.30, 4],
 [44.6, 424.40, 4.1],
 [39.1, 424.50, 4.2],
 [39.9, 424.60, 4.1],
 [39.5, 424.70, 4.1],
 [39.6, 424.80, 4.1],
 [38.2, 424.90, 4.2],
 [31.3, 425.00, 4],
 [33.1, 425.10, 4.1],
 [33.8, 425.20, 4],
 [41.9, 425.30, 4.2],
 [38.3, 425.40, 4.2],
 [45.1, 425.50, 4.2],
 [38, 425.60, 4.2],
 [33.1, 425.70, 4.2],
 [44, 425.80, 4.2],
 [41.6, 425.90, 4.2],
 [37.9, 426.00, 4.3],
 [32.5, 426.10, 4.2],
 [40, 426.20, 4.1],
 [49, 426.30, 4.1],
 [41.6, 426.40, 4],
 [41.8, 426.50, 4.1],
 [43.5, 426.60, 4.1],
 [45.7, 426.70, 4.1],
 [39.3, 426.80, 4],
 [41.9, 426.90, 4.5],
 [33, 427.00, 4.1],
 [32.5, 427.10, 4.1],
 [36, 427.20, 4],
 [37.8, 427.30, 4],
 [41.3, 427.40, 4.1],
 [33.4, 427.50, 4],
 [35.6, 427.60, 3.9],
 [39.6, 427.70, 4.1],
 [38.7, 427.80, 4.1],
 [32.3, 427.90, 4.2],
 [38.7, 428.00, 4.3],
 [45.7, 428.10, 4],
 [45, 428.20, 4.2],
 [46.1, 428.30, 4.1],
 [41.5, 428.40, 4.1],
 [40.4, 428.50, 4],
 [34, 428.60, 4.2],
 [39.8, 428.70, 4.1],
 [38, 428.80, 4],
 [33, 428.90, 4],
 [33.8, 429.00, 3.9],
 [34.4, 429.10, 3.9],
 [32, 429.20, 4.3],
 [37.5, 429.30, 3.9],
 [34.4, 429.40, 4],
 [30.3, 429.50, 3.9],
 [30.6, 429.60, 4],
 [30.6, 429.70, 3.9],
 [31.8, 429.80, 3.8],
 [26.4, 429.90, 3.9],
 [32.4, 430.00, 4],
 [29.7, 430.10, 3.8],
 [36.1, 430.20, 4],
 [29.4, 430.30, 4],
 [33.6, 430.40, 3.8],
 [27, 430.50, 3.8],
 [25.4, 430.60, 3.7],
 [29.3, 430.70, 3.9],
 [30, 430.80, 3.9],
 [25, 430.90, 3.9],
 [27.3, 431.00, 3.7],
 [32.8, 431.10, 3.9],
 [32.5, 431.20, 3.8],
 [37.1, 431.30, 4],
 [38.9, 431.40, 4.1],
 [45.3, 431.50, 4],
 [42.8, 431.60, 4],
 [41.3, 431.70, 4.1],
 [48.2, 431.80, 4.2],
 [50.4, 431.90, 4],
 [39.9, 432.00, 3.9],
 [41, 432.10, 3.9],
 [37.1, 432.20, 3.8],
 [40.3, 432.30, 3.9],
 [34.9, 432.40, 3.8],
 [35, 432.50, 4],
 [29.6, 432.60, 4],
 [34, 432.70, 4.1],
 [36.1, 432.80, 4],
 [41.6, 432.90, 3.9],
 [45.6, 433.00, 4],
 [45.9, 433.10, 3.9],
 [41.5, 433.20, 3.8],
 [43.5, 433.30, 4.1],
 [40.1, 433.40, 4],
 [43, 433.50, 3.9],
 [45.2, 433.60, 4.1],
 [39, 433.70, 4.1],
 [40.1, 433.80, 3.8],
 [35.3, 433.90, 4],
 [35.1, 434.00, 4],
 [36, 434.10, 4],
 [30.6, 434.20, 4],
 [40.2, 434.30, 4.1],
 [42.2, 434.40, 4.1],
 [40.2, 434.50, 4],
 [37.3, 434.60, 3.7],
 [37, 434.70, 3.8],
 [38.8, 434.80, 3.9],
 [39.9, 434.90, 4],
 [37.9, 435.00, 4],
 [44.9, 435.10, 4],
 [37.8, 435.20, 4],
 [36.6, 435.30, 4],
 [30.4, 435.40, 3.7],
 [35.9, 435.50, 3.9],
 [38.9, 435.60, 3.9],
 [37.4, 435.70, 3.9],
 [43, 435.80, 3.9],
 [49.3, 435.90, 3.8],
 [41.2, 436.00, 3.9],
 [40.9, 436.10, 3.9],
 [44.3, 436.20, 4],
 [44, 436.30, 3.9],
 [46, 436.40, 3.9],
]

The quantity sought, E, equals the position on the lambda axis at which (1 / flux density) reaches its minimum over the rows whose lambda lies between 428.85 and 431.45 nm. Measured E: 431.40 nm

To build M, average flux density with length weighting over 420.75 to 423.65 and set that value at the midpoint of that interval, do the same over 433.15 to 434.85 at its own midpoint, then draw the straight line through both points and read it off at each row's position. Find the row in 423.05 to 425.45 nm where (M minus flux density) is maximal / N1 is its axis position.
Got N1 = 425.00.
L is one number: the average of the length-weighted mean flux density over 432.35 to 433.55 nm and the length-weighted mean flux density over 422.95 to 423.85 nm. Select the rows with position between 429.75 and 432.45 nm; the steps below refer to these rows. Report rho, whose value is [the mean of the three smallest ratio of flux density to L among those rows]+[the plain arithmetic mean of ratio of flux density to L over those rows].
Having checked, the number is 1.56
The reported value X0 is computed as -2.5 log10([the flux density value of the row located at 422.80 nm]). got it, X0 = -3.99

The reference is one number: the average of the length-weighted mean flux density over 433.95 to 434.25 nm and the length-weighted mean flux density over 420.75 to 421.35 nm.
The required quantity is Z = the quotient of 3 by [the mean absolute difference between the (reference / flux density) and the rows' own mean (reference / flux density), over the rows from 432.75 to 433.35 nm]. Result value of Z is 56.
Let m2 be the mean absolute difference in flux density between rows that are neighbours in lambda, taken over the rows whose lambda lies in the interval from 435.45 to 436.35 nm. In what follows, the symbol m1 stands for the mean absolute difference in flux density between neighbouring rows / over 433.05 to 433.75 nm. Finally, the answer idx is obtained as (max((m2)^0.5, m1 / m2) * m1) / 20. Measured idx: 0.332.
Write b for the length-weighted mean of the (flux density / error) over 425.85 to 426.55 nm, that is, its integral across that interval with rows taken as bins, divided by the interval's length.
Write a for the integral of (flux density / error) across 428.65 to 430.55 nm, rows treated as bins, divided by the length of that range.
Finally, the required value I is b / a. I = 1.19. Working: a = 8.3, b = 9.8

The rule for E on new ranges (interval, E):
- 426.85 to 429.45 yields 428.30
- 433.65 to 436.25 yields 435.90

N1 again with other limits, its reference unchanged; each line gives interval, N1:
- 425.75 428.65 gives 427.90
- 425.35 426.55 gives 426.10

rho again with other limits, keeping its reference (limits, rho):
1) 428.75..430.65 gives 1.49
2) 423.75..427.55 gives 1.82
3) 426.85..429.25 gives 1.80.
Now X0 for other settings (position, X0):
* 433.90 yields -3.87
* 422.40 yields -3.85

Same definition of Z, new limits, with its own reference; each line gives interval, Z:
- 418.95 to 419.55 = 39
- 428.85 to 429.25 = 118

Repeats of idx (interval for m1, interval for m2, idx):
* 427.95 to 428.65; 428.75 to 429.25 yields 0.276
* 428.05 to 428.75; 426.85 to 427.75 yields 0.330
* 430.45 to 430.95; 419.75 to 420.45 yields 0.334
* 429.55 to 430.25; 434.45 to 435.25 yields 0.322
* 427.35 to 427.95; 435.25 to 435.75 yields 0.431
